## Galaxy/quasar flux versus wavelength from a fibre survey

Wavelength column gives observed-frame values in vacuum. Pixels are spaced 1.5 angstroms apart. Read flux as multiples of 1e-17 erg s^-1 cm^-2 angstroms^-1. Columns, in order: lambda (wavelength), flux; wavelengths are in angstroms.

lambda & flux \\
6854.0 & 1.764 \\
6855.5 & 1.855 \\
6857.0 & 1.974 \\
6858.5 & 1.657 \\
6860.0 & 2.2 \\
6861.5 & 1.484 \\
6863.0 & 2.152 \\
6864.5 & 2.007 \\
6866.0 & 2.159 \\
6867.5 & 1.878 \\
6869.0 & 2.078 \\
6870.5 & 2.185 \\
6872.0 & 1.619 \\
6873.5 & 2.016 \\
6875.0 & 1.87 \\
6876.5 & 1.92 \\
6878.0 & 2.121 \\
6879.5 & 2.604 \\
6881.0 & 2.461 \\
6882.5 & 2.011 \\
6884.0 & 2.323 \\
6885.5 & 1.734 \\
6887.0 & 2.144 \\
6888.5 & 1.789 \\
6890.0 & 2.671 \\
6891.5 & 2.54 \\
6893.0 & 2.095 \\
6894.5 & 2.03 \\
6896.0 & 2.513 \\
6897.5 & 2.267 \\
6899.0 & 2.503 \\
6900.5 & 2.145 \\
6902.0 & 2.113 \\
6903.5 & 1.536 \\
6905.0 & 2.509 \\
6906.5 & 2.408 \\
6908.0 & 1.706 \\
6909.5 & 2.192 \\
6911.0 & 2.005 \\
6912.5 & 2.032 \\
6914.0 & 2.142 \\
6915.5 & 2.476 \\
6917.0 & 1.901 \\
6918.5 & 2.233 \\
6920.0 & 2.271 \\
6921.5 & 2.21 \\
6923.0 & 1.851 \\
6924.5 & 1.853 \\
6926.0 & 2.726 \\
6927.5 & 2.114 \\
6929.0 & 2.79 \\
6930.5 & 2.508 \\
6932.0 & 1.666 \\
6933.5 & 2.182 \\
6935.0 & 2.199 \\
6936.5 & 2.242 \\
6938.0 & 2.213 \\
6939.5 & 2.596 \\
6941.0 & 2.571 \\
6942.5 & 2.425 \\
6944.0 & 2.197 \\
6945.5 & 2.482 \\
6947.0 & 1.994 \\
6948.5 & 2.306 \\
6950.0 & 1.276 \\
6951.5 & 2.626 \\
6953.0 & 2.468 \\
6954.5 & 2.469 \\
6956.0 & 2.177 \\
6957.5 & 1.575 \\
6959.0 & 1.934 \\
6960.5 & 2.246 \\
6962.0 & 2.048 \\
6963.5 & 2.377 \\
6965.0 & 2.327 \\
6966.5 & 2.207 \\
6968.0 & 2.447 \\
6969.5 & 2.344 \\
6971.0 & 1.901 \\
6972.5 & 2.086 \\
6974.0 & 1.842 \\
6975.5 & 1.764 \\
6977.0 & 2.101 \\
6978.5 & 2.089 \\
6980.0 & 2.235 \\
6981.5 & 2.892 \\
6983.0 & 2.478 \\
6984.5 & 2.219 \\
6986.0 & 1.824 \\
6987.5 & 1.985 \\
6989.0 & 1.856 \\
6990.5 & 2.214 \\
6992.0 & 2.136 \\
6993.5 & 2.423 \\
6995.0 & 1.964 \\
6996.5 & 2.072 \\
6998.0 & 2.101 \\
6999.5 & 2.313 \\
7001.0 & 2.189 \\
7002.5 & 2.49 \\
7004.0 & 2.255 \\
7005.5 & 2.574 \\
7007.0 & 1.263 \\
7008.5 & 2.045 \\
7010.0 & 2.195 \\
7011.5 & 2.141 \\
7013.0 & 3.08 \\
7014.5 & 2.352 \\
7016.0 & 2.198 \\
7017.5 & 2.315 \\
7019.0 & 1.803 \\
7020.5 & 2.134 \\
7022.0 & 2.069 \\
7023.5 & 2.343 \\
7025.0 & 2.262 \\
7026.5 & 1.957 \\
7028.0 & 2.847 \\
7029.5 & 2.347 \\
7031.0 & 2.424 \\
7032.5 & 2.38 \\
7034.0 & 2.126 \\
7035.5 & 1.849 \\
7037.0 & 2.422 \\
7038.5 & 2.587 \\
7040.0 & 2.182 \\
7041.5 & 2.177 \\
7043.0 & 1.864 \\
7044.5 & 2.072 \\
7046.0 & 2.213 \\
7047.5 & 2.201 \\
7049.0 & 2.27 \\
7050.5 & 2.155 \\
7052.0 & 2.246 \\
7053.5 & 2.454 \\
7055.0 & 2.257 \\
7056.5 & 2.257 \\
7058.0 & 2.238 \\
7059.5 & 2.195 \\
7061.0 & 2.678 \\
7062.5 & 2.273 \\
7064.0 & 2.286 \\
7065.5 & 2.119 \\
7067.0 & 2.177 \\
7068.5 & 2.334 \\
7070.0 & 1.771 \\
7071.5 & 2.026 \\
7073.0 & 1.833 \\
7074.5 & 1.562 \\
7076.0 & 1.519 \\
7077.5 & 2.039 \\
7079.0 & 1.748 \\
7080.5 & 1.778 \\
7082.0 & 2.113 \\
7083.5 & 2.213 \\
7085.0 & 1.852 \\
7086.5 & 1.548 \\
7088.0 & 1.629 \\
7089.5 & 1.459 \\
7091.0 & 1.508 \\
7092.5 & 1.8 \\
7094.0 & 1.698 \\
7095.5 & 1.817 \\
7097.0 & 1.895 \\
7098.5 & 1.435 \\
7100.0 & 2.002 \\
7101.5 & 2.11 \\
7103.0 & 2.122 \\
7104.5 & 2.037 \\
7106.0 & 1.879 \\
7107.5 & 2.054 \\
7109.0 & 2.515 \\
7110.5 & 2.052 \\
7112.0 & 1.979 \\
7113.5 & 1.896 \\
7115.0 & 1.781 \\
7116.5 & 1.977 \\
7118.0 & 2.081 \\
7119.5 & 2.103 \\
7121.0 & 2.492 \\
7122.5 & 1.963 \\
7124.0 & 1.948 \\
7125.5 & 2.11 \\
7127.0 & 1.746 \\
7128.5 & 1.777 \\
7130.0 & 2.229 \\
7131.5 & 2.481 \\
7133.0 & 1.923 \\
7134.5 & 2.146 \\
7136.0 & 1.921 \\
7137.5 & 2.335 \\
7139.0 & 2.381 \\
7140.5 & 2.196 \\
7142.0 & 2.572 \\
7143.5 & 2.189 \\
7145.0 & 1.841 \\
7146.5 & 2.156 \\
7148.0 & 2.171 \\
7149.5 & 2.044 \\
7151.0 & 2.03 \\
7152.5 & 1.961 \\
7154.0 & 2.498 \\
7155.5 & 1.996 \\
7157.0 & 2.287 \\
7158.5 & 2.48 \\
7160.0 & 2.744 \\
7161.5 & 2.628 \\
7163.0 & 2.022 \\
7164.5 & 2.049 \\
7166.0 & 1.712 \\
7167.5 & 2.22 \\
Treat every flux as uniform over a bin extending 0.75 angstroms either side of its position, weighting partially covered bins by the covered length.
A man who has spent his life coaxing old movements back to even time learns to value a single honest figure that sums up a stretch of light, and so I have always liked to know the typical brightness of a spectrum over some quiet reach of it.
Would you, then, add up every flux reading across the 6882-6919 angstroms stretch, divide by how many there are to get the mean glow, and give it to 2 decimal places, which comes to 2.16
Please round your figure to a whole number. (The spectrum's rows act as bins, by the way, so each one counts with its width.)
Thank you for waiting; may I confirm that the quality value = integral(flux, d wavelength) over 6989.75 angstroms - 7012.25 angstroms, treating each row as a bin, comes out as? 49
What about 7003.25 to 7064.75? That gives 138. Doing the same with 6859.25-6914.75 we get 117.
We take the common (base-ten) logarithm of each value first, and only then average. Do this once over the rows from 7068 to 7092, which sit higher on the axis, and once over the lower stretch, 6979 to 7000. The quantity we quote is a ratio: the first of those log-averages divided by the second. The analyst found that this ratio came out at 0.75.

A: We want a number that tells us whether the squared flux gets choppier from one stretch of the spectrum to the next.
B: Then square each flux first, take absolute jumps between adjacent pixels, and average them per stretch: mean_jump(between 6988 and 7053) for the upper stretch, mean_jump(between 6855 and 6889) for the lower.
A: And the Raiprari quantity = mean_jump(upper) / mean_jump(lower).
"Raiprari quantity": 0.99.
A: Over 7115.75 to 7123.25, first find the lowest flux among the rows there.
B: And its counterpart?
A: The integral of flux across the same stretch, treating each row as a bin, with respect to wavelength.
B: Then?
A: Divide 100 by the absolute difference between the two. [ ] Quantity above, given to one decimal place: 7.2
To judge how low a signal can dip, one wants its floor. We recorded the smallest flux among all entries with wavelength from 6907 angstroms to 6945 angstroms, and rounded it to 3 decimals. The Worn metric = 1.666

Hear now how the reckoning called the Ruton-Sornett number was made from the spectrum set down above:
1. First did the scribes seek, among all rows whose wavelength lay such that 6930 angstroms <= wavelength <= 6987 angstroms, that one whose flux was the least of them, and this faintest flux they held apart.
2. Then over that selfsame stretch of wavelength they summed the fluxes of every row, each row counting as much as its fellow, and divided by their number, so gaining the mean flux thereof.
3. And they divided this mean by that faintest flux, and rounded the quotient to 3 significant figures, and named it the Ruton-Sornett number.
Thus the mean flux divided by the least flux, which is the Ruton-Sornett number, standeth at 1.72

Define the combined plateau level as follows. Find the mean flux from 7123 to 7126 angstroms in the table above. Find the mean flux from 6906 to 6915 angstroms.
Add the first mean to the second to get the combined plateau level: 4.1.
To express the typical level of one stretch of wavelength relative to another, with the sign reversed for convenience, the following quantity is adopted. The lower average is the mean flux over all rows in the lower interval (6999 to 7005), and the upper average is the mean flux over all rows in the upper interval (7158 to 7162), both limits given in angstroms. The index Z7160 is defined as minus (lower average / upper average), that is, -0.88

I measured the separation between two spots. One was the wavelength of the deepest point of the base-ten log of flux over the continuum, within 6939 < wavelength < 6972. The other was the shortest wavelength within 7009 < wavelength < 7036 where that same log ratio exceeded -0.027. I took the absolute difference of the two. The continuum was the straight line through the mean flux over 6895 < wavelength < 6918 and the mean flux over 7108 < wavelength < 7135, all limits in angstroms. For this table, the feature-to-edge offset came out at 60.0 angstroms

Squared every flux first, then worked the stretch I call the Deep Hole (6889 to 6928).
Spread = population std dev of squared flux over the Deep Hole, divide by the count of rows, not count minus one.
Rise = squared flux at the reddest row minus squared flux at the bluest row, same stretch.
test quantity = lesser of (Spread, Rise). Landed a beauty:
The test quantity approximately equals -2.7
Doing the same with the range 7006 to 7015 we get 2.3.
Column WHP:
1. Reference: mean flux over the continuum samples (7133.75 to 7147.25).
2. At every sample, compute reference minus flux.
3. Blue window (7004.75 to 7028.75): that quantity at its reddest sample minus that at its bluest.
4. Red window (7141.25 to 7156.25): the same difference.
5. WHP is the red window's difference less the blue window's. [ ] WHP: 0.85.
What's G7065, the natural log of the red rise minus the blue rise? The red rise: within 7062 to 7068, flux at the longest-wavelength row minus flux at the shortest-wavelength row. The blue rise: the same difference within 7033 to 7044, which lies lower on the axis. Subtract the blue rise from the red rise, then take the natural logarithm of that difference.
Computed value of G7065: -1.8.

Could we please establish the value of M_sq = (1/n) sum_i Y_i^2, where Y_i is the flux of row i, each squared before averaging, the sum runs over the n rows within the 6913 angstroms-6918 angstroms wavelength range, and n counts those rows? 4.8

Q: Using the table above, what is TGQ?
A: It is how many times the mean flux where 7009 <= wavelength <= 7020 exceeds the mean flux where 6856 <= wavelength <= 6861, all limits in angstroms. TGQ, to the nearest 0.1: 1.2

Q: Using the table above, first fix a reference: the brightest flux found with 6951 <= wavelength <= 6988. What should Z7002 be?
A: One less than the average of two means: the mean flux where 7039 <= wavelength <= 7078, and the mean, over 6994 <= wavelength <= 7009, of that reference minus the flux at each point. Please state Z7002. 0.45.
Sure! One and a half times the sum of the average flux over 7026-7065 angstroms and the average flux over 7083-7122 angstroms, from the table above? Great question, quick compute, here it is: 6.28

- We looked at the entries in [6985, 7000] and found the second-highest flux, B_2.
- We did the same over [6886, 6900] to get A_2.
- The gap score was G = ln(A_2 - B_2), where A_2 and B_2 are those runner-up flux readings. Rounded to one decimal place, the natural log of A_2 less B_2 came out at -1.5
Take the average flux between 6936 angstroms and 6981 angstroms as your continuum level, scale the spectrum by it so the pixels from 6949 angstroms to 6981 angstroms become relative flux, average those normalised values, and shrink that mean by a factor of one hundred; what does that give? 0.0097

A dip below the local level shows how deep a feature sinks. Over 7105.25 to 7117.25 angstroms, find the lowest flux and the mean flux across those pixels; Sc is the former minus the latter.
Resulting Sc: -0.24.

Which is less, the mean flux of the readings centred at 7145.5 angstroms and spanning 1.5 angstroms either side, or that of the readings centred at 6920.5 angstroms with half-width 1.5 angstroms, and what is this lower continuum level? 2.0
